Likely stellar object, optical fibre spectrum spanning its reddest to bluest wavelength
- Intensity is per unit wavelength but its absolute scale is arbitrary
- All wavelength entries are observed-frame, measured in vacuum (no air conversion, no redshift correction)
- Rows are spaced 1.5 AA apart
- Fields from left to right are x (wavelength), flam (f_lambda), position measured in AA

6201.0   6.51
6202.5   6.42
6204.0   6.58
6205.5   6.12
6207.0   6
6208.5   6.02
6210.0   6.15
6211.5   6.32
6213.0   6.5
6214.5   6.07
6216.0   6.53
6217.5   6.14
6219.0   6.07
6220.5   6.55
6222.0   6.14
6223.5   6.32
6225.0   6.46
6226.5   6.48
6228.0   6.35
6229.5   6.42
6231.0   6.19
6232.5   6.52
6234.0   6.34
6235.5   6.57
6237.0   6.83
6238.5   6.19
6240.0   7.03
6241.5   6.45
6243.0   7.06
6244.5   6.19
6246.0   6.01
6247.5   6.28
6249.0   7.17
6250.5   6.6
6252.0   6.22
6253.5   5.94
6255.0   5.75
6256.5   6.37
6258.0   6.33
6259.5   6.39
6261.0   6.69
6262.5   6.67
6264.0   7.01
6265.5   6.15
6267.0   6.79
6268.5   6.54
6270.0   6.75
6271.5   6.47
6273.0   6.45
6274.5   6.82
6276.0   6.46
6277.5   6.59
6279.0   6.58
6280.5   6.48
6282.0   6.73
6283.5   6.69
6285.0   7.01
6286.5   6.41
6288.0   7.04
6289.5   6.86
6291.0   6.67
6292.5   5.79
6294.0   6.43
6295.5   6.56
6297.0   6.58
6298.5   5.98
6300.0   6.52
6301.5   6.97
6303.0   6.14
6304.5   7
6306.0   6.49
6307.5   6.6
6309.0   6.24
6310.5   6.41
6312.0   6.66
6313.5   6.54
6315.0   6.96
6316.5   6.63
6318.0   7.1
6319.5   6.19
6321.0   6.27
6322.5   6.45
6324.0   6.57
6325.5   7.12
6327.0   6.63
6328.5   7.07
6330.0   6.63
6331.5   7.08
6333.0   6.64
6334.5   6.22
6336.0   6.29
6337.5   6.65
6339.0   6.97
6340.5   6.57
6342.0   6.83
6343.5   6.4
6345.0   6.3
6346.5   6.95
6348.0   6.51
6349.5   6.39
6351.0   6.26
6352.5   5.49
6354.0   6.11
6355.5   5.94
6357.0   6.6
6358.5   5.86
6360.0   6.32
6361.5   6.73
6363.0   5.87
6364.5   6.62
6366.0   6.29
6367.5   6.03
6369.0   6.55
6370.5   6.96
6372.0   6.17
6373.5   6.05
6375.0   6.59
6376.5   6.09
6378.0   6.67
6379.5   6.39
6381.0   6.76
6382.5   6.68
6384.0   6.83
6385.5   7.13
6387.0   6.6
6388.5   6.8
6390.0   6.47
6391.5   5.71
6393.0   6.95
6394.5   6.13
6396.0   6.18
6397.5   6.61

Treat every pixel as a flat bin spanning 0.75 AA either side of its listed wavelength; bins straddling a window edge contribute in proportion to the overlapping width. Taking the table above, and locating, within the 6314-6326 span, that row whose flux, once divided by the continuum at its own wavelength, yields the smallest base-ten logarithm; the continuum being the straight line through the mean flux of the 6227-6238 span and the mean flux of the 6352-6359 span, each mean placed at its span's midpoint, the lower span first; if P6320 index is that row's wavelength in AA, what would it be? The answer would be 6319.5 AA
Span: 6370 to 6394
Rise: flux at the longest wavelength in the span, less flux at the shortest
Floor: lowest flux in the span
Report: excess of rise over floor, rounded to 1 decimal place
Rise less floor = -5.7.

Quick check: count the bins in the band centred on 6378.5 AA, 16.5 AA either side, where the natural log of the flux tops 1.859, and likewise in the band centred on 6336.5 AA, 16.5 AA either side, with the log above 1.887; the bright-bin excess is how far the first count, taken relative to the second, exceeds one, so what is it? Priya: 0.30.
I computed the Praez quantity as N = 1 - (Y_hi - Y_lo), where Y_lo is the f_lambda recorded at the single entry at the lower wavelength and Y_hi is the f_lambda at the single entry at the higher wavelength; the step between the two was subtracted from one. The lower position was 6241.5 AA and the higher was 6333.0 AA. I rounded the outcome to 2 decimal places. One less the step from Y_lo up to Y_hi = 0.81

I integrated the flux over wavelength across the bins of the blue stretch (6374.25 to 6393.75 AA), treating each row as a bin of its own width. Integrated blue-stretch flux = 129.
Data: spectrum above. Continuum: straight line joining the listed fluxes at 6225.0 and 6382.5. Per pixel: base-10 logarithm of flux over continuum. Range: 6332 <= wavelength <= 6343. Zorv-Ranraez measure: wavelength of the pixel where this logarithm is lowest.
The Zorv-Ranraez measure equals 6334.5 AA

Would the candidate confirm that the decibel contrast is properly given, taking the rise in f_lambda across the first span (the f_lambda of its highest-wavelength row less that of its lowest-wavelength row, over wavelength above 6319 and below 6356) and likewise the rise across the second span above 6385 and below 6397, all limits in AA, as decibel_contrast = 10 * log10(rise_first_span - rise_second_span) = -1.5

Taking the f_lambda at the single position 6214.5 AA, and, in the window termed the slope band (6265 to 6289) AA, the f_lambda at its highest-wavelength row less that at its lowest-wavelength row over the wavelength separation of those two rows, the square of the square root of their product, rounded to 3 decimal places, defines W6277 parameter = 0.240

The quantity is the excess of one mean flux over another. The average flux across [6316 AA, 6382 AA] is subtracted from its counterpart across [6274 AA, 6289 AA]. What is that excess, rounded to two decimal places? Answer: 0.21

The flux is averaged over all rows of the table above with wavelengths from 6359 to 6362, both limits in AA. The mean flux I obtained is 6.5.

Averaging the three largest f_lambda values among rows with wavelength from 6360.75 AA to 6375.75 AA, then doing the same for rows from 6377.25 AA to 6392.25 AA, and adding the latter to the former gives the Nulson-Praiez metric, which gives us 13.7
